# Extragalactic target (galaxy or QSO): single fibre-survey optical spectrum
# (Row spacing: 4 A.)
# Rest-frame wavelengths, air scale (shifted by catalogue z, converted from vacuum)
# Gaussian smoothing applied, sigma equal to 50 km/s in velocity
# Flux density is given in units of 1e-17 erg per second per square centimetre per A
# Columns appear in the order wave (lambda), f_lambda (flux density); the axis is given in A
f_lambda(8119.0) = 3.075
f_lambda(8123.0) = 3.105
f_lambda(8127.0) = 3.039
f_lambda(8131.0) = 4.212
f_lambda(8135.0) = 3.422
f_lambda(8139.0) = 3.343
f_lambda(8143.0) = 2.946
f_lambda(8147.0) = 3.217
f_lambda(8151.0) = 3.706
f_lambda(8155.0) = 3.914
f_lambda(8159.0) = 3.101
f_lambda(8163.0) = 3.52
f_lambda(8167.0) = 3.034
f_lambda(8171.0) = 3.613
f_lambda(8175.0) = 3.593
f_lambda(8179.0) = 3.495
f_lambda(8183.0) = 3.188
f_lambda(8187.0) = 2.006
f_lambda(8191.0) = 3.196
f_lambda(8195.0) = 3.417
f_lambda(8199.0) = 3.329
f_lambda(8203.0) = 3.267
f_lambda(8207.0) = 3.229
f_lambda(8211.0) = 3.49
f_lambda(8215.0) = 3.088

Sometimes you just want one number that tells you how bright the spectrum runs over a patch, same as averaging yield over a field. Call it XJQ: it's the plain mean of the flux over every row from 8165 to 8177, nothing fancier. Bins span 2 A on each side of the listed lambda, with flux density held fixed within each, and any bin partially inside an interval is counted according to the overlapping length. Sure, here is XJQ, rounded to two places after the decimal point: 3.41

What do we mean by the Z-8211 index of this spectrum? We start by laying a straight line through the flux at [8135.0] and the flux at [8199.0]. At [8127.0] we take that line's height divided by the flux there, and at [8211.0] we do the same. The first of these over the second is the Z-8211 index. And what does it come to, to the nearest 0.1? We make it 1.2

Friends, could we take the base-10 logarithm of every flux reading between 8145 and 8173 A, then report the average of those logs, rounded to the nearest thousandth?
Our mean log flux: 0.535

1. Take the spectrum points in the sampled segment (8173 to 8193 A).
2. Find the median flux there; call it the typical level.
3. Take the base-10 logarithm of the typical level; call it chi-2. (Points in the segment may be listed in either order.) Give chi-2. 0.505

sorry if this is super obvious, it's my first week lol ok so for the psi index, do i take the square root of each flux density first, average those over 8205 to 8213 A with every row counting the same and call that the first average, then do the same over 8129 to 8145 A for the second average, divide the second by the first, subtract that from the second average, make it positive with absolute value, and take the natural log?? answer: -0.167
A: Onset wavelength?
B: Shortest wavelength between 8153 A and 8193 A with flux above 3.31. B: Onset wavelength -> 8155.0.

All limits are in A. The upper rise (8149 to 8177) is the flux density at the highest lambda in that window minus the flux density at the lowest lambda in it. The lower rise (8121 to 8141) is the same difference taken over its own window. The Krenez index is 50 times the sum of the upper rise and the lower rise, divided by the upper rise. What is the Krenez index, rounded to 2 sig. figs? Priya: -55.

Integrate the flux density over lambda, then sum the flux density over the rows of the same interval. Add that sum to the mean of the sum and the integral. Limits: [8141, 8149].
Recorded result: 21.6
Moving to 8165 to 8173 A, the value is 23.3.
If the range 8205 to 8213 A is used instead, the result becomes 23.5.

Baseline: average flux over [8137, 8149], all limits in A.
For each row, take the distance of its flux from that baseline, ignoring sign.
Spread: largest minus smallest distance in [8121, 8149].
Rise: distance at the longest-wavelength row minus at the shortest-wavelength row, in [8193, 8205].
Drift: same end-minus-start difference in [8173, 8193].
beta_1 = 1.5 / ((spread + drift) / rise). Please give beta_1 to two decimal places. -0.38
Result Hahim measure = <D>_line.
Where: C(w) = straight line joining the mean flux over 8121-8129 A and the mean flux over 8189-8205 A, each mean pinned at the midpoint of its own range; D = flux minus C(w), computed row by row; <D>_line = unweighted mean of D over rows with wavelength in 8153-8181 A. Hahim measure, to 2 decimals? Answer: 0.26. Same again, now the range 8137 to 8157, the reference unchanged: 0.28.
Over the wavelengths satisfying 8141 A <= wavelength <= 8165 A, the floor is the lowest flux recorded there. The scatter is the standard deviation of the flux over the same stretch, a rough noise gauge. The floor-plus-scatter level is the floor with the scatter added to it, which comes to 3.3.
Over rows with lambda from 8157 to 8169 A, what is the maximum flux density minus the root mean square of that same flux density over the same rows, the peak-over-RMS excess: 0.29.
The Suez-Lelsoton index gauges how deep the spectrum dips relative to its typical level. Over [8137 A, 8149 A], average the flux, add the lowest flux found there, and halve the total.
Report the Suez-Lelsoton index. 3.06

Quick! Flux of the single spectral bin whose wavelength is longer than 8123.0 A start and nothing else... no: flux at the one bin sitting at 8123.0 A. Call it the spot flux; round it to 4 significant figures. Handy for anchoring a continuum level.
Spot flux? 3.105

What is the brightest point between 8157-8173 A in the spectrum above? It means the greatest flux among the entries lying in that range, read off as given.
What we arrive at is 3.613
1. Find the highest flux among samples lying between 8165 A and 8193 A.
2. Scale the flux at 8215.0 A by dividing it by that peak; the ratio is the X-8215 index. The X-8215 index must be 0.85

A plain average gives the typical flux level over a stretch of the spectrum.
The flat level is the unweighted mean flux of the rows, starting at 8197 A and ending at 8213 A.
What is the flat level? 3.33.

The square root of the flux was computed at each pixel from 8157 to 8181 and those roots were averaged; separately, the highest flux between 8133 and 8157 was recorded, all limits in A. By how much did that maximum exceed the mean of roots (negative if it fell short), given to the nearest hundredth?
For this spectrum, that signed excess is 2.07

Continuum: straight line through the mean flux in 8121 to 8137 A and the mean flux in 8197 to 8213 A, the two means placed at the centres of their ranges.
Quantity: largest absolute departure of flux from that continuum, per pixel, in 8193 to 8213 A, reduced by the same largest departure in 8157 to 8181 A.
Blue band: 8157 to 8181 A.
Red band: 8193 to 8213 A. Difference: -0.2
